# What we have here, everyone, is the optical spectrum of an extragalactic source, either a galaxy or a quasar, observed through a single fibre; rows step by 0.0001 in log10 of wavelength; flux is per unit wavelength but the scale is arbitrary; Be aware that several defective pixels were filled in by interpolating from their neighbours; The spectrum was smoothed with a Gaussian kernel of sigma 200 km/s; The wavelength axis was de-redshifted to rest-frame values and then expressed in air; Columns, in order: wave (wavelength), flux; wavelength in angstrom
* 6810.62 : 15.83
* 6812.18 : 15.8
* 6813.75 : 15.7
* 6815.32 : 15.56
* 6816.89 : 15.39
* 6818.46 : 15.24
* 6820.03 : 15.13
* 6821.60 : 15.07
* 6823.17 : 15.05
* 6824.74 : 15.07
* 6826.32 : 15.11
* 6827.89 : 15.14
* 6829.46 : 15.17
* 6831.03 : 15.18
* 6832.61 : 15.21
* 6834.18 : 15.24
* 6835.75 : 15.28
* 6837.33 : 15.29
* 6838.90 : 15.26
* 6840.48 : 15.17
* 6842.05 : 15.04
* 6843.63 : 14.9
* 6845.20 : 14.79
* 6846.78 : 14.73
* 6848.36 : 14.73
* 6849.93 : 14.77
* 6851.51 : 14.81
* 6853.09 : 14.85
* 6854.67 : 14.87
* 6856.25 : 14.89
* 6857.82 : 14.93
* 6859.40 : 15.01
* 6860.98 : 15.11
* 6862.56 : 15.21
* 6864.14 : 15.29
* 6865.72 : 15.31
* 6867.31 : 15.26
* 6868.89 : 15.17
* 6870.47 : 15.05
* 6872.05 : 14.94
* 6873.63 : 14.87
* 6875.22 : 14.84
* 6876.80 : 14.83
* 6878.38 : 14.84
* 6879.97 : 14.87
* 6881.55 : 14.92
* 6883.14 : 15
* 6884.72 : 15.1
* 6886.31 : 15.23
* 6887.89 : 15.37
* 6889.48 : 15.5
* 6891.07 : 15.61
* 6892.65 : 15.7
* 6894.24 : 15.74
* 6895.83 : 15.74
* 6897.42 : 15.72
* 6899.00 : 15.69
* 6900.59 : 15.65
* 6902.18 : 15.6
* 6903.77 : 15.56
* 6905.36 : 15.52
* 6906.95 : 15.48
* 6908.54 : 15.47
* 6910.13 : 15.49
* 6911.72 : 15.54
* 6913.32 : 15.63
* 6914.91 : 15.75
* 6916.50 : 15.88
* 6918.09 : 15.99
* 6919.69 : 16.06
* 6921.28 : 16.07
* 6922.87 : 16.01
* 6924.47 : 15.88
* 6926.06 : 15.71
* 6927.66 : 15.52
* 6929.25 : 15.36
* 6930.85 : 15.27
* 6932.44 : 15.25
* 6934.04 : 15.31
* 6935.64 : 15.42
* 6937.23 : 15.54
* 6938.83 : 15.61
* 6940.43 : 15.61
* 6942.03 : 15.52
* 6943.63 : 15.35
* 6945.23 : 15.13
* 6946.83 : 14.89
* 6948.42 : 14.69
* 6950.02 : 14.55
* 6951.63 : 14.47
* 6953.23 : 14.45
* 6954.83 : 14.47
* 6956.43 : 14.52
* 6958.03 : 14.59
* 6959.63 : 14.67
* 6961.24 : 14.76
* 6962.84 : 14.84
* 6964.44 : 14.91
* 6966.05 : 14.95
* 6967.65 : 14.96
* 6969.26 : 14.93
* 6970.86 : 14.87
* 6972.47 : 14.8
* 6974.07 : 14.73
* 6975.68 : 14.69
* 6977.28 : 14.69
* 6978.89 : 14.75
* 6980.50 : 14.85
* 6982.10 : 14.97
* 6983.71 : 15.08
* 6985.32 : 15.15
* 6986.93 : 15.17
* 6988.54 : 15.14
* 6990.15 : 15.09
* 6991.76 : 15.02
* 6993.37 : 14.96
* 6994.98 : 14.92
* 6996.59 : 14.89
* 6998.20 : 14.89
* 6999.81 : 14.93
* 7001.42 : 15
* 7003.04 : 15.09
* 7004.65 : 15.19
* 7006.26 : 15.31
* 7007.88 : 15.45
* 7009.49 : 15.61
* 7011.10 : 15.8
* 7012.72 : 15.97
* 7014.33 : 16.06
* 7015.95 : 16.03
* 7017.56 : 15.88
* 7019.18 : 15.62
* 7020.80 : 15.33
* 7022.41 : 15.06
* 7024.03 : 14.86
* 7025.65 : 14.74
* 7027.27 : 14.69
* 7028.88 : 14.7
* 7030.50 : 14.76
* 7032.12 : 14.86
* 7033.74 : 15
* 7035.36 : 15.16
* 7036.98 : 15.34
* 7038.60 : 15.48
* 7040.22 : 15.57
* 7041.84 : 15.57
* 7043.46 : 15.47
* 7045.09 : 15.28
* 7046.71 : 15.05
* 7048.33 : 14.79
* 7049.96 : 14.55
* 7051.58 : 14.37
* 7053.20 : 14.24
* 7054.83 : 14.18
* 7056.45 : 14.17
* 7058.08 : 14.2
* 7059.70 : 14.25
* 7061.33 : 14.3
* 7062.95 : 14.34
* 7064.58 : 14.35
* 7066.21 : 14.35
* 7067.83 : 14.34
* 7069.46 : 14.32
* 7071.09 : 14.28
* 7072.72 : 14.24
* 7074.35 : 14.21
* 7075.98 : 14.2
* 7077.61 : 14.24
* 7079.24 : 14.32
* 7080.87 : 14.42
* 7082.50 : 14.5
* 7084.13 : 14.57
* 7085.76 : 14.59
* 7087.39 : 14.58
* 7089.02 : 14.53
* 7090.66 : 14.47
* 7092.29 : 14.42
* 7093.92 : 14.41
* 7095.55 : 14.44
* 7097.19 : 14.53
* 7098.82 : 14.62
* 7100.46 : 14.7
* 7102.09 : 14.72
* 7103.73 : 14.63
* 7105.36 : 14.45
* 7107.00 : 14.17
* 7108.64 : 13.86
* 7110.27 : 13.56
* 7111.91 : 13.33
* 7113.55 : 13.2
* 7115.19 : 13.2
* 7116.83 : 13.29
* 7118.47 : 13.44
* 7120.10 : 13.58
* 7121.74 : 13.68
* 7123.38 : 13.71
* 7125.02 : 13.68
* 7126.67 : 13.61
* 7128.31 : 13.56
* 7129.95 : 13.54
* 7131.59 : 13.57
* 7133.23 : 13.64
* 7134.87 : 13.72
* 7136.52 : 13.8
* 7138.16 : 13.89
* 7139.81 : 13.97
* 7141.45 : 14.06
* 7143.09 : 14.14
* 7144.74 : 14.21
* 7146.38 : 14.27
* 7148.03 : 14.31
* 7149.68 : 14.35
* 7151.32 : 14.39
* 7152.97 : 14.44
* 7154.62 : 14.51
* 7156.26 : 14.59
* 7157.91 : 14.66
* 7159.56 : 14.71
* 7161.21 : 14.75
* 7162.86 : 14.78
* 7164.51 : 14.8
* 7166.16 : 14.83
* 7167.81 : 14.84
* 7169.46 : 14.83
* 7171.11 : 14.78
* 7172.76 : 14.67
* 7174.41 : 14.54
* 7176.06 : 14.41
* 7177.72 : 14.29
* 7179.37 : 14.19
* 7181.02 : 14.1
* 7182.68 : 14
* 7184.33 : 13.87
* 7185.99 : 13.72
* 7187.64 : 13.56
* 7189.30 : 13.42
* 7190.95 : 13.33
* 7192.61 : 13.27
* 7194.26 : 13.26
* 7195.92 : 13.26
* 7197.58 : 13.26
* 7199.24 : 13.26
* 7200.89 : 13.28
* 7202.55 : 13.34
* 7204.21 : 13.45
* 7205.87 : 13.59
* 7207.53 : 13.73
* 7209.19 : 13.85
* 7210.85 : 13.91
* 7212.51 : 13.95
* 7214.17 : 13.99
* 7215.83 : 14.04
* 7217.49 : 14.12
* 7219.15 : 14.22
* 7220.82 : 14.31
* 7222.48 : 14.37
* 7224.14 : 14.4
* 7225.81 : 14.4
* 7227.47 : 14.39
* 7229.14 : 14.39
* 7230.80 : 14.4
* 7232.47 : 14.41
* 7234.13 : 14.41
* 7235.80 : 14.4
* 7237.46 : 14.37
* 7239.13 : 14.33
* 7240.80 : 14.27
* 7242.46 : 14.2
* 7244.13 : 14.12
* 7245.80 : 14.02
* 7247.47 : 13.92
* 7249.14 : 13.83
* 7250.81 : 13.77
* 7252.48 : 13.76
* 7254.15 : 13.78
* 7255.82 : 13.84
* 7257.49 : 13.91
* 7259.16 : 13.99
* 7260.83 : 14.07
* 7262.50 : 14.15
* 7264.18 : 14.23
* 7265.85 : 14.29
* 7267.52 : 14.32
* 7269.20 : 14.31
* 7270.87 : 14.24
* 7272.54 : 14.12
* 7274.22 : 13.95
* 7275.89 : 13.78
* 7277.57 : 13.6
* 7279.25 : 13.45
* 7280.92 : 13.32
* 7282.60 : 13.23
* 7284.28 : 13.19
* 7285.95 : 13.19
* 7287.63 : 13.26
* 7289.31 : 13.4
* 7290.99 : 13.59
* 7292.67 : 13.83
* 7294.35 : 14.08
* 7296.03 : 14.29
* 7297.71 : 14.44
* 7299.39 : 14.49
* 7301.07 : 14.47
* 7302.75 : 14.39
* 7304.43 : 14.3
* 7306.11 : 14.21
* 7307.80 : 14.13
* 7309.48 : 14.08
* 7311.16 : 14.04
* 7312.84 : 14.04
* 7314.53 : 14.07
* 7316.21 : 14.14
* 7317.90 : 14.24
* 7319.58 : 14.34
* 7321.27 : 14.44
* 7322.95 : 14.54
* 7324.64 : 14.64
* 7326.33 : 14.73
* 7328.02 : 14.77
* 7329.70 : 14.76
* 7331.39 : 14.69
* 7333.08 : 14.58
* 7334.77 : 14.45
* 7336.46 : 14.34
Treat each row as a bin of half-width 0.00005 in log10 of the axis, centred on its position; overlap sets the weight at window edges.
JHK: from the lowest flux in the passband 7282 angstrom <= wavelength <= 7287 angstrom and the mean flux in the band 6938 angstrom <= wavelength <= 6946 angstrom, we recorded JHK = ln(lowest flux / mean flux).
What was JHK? -0.16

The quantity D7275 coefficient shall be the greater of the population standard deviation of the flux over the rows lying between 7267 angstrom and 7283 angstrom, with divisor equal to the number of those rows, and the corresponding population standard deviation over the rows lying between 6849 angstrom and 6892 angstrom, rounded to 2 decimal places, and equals 0.39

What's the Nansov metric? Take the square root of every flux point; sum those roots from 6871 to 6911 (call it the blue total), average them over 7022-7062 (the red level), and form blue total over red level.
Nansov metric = 25.4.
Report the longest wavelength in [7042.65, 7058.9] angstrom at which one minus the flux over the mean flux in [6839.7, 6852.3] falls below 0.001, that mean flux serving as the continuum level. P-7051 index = 7046.71 angstrom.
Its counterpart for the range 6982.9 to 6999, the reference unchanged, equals 6998.20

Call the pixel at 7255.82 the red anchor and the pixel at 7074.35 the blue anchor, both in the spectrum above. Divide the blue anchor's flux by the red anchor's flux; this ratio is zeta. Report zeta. 1.03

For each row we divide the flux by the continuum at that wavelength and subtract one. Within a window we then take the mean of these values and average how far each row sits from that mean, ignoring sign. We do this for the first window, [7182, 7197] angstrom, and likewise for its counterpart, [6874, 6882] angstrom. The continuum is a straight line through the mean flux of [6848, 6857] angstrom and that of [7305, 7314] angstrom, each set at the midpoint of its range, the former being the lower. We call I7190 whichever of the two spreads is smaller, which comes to 0.0021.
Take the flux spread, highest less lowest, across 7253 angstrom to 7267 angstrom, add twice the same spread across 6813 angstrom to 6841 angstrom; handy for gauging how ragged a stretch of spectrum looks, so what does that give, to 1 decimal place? 1.8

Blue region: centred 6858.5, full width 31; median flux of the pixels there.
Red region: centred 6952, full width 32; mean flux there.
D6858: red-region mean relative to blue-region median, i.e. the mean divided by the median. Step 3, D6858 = 1.00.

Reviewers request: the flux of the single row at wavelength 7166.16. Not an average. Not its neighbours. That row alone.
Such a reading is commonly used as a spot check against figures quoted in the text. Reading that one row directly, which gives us 14.83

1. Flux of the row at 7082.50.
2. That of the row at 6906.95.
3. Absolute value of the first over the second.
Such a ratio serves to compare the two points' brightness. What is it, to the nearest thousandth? 0.937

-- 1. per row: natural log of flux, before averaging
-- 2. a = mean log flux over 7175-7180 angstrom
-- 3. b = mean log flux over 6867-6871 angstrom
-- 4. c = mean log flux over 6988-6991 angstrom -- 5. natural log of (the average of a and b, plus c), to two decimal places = 1.69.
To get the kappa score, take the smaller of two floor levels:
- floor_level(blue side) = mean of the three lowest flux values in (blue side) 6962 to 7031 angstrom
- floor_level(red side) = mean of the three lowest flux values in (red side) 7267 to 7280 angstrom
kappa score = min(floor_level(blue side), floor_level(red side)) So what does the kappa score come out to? 13.6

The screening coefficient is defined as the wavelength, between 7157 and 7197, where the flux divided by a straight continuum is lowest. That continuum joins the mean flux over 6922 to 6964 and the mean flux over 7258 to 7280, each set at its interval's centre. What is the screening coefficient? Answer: 7194.26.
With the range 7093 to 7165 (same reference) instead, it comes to 7113.55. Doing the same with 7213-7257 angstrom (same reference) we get 7252.48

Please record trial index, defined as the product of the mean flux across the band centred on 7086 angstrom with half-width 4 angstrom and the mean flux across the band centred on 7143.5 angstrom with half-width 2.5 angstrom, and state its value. 206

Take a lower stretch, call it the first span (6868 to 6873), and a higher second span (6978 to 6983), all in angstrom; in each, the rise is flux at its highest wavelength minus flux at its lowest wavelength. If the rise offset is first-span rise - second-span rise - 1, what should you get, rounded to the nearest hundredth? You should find -1.45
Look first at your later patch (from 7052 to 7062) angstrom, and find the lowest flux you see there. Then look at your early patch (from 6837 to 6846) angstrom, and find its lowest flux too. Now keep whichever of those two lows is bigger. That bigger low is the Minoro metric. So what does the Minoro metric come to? 14.8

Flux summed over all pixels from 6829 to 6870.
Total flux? 391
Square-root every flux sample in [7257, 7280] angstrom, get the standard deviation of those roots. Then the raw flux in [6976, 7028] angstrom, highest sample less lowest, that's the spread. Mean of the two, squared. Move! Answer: 0.49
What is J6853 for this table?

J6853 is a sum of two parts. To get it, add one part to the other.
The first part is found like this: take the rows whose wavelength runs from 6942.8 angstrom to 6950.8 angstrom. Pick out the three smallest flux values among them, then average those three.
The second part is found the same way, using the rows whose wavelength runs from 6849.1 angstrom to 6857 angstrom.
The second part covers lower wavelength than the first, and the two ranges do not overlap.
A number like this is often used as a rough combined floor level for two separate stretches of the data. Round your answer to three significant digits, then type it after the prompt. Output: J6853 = 29.5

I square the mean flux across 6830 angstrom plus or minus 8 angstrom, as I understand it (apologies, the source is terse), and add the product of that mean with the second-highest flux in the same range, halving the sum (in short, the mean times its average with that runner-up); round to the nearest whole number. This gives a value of 231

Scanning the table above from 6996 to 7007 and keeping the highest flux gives 15.31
